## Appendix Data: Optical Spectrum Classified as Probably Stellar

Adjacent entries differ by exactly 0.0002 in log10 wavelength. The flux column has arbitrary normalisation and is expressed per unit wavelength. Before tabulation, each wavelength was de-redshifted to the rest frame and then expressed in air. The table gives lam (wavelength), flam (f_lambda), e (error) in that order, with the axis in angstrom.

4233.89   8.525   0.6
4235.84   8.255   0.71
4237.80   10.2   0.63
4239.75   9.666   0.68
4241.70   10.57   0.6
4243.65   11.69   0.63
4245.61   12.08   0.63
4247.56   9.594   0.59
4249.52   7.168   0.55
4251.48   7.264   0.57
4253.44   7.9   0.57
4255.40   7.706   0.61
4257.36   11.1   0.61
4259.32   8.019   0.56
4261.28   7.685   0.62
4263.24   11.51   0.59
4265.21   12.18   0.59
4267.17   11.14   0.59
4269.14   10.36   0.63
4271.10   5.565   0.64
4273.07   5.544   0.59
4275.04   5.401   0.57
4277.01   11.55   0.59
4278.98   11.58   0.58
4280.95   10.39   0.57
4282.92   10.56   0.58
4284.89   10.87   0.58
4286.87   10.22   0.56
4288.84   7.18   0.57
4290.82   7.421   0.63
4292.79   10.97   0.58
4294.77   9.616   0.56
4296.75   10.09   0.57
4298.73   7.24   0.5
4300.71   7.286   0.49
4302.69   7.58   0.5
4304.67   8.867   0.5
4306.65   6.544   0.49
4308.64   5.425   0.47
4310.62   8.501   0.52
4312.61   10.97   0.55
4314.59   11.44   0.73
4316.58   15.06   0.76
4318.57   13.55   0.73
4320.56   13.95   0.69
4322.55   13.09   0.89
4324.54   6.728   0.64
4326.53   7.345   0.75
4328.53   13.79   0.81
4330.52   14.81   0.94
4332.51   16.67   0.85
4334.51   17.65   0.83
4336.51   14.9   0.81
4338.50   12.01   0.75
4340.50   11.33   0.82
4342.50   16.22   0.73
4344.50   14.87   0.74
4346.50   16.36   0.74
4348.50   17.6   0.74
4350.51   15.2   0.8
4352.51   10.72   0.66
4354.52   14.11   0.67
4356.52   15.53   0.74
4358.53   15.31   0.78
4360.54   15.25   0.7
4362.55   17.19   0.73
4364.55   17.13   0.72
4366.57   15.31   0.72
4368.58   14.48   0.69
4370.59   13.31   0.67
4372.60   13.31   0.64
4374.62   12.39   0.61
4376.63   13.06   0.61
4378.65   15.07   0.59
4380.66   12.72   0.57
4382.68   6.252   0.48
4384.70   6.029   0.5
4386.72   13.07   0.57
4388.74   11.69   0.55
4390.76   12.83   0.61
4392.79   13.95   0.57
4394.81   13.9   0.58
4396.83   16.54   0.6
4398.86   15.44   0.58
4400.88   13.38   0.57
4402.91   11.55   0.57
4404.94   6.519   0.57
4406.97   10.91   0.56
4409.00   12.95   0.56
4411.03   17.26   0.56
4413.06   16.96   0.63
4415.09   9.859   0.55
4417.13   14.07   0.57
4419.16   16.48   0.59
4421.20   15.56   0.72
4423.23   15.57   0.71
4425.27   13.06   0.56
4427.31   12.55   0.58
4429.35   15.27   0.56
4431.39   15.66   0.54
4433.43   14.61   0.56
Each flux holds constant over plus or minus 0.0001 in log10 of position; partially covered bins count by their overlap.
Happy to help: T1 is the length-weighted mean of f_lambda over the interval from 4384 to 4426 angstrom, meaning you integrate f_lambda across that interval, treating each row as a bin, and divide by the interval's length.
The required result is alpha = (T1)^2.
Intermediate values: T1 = 13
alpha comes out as 176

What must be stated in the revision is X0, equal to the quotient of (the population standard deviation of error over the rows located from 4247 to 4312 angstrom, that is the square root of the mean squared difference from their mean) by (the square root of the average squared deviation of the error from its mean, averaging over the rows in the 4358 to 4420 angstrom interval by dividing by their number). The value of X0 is 0.6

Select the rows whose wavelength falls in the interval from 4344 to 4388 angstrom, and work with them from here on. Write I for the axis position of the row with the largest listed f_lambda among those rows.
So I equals 4348.50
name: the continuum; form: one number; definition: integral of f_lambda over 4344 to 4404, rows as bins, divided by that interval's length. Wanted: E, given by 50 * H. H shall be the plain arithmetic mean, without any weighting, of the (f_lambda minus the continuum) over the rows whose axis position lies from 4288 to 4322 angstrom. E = -213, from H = -4.3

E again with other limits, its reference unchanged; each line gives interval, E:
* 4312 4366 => 13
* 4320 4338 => -27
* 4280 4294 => -205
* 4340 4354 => 43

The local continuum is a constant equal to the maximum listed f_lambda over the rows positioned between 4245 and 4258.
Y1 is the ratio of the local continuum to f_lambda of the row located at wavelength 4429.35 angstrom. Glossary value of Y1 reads 0.8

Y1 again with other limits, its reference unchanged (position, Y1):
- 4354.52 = 0.9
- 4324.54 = 1.8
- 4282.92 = 1.1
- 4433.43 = 0.8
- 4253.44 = 1.5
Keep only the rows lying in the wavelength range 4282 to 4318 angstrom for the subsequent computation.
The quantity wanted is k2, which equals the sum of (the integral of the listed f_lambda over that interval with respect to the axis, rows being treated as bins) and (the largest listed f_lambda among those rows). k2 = 349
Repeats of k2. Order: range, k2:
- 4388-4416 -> 386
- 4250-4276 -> 234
